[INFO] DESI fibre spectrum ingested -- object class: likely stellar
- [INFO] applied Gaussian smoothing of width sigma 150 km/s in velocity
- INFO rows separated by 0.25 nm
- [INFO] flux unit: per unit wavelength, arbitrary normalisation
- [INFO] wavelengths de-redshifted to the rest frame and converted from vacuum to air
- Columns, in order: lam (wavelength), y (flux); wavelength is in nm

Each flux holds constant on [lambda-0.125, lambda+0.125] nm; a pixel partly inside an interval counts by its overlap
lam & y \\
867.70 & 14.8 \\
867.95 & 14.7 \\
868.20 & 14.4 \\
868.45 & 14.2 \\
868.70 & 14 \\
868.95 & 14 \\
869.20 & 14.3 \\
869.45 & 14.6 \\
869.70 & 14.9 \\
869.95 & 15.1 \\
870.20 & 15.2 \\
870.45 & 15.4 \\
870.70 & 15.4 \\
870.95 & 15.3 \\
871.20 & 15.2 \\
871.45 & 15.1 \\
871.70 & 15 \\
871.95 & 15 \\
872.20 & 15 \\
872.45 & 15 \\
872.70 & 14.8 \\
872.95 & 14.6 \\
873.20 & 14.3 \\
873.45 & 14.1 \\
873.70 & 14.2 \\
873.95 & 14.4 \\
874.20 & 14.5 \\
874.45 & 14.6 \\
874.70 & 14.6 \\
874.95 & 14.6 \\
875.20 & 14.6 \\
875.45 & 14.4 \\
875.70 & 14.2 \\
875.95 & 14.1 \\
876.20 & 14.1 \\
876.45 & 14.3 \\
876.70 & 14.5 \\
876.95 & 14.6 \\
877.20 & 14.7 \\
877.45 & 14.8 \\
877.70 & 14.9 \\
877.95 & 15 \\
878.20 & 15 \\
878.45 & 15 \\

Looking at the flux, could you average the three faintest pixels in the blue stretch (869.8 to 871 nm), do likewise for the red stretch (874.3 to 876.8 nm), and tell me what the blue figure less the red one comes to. 1.1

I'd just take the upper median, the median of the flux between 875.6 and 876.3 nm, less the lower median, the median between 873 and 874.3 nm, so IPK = -0.2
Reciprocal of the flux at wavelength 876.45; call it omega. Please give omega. 0.070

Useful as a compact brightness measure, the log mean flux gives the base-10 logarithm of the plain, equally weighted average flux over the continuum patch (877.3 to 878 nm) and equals 1.17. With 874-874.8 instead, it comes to 1.16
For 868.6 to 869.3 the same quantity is 1.15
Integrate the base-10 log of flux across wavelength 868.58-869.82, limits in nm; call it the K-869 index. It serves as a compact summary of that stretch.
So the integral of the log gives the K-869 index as 1.4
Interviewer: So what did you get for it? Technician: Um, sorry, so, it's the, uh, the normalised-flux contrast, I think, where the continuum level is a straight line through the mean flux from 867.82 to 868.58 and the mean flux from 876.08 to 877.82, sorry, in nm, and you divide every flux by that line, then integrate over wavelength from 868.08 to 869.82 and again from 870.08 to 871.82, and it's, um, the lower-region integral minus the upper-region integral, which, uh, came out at -0.10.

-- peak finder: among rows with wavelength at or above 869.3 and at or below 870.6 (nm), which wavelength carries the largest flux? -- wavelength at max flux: 870.45 nm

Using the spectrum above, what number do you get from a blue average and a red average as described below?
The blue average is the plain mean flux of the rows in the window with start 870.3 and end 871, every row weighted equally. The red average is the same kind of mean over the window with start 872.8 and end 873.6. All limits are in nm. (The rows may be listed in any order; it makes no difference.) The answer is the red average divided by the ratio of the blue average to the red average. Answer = 13.4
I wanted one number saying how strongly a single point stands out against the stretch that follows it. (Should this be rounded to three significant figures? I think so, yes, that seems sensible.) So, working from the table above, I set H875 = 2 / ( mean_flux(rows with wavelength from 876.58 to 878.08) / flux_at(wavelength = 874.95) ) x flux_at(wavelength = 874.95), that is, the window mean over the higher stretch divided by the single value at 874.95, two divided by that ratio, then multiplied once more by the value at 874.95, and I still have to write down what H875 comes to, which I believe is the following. 28.9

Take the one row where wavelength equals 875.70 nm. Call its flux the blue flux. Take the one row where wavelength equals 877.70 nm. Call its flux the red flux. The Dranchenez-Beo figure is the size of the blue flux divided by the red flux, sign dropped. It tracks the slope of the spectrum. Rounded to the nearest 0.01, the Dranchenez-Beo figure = 0.95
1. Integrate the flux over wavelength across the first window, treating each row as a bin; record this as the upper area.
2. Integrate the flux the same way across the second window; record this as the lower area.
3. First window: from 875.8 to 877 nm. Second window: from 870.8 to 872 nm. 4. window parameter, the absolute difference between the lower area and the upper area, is 1.0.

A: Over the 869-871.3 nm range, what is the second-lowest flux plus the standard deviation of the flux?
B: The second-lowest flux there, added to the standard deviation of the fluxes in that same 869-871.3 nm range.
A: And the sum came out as 15.0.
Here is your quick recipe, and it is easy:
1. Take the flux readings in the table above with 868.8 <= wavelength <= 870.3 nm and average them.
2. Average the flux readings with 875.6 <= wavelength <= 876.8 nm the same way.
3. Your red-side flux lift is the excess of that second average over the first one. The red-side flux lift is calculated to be -0.4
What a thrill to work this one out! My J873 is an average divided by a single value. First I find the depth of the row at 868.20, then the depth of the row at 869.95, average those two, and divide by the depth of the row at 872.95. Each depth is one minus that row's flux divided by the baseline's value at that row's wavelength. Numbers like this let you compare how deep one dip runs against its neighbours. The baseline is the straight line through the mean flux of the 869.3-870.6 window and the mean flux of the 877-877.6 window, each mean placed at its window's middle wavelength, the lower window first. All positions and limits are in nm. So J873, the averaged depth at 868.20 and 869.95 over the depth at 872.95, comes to 1.0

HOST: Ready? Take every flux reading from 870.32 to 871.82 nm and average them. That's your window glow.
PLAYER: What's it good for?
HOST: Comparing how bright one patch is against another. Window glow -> 15.2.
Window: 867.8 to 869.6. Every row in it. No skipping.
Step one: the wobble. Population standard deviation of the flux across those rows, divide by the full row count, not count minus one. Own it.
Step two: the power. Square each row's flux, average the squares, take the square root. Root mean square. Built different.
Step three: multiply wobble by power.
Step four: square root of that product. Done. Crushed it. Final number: 1.9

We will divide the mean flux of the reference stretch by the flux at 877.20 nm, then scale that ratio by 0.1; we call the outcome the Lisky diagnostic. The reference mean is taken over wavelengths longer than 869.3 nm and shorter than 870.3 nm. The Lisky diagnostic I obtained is 0.102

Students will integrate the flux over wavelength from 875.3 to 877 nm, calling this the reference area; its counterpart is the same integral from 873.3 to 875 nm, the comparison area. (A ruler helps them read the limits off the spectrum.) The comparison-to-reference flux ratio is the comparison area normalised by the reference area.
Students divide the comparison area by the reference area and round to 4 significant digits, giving 1.008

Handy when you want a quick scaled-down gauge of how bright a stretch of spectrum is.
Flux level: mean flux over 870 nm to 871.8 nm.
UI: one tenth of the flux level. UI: 1.523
